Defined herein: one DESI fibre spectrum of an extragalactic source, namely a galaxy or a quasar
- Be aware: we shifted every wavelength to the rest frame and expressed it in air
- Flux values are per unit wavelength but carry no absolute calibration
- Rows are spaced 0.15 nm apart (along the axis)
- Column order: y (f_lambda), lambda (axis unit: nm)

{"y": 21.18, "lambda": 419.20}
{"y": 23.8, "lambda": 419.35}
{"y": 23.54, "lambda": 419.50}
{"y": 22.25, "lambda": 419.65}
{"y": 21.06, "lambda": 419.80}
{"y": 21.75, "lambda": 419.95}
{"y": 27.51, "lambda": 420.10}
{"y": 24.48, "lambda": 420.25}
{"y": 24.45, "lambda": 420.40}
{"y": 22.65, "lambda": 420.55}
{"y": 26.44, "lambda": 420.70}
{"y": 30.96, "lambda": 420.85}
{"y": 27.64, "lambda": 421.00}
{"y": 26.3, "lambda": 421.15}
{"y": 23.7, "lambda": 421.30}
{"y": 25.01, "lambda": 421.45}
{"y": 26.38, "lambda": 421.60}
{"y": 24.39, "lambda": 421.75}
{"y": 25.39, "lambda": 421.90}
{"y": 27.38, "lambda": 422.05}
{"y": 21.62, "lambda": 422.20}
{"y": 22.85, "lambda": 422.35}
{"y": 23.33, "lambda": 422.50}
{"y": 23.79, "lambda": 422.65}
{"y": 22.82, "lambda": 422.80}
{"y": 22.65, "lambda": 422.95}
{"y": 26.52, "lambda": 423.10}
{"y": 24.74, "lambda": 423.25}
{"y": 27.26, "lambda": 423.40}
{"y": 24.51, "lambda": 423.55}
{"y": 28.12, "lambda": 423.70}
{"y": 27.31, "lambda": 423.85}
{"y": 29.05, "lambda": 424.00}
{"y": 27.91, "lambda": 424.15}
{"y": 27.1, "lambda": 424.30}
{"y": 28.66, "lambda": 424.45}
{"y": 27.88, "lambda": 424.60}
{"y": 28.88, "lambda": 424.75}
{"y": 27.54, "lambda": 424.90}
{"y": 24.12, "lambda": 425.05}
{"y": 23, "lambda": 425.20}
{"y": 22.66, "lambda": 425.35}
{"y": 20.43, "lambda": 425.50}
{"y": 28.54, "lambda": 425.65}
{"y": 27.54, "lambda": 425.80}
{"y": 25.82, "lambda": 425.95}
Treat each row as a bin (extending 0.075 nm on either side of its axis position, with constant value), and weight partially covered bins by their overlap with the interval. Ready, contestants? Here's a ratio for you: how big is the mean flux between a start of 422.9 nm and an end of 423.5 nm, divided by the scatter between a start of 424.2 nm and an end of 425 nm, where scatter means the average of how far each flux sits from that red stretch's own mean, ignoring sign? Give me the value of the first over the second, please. 42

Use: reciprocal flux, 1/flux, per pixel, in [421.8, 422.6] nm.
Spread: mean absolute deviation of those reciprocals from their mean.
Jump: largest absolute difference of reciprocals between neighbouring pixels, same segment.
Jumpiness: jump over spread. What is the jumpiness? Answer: 3.2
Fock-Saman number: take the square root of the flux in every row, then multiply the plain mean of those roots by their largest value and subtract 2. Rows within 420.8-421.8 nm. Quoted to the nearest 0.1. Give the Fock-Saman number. 26.5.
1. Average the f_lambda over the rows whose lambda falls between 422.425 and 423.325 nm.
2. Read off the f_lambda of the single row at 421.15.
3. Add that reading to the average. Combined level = 50.3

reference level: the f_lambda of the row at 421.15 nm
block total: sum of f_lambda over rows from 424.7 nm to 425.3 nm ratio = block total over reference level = 3.9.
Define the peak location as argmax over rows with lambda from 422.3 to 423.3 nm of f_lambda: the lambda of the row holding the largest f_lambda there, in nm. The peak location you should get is 423.10 nm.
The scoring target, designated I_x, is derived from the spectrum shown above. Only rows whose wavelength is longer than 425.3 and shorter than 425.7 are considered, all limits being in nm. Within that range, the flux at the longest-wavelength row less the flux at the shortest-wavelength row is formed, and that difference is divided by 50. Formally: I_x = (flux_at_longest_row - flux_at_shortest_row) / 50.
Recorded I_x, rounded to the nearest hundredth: 0.12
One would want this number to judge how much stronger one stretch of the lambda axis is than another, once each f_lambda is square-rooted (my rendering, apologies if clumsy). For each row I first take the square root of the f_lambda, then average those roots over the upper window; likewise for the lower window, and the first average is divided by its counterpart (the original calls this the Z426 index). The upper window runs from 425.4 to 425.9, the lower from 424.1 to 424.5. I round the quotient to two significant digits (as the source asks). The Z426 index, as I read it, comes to 0.95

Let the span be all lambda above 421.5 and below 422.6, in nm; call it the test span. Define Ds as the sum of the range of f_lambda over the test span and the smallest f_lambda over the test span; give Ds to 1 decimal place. 27.4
